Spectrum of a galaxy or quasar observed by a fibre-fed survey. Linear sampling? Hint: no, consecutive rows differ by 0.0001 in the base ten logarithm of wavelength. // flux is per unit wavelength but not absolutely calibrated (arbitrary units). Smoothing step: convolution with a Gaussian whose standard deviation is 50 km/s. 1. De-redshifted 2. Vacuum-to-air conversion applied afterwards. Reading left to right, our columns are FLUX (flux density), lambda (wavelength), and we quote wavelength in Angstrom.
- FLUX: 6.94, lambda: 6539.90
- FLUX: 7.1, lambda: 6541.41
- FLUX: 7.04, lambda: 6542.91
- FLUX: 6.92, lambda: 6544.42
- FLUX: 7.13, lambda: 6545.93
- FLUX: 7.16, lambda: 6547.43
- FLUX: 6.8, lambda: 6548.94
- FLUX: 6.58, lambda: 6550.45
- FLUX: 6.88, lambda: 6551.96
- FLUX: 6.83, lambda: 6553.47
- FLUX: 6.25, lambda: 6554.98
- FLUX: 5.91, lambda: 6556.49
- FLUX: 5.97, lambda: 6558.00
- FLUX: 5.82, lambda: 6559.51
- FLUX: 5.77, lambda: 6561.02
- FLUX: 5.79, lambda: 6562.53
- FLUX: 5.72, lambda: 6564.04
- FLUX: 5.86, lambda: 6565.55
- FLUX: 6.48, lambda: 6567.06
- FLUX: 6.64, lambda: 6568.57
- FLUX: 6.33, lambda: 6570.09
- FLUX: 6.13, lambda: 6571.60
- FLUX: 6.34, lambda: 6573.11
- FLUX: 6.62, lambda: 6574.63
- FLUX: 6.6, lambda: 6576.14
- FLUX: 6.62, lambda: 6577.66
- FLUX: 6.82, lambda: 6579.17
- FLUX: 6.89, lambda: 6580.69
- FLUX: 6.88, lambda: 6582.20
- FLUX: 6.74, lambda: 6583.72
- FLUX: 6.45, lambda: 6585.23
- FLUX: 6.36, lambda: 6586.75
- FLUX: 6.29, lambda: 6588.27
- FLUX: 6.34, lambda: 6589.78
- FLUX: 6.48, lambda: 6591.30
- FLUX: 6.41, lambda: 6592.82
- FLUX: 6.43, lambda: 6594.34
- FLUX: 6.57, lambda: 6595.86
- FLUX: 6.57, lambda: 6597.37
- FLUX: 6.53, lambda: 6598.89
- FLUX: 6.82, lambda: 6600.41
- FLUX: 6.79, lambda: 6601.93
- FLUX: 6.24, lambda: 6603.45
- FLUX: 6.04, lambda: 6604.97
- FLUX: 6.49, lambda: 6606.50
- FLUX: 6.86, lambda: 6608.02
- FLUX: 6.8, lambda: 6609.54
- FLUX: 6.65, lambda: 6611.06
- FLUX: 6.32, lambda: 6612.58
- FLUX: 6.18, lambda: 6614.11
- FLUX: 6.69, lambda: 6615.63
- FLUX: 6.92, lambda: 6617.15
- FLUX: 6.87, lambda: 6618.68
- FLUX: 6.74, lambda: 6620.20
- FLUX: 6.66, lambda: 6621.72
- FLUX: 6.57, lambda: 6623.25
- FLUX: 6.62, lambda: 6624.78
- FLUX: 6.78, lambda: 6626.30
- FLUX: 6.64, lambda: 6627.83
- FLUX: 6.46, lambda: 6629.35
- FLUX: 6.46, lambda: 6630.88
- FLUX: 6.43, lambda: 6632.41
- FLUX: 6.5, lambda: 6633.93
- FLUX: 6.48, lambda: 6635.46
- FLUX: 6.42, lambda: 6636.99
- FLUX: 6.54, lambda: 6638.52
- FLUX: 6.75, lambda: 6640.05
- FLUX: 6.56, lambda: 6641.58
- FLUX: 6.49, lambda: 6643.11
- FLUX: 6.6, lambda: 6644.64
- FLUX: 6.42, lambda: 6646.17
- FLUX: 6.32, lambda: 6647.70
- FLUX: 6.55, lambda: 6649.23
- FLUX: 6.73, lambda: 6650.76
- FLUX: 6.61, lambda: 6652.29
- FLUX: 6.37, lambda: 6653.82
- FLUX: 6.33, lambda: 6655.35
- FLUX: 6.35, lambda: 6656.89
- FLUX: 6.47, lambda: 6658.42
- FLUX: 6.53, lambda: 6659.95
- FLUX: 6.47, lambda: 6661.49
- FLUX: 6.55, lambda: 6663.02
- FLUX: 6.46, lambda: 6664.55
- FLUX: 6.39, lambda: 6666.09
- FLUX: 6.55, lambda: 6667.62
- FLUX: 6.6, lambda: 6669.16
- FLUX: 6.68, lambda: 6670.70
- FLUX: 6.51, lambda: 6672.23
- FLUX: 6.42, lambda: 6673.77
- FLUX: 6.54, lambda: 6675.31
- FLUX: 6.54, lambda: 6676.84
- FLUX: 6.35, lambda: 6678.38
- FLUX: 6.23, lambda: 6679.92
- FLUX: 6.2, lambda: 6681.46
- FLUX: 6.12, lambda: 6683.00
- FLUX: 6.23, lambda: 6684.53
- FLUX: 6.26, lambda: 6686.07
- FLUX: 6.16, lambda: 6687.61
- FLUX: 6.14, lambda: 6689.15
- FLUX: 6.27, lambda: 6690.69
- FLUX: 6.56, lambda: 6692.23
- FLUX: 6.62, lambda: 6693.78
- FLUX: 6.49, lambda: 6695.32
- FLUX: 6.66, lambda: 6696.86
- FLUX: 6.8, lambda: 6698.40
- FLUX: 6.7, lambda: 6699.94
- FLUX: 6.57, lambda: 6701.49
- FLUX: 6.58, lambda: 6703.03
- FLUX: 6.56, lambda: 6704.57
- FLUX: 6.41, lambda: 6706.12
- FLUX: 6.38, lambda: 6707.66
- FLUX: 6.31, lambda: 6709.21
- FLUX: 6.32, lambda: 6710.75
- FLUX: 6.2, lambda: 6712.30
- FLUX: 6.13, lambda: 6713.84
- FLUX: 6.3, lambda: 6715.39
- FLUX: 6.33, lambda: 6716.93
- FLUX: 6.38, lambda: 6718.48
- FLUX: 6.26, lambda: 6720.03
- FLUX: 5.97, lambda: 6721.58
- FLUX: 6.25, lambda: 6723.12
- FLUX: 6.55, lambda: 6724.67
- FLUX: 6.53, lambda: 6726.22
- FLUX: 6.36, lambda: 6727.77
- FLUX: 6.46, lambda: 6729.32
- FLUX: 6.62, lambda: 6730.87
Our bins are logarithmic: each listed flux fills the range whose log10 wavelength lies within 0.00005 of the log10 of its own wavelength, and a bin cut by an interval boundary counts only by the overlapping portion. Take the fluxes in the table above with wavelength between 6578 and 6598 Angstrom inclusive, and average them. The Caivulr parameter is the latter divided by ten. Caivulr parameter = 0.656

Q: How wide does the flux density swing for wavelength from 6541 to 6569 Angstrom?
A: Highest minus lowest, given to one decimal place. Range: 1.4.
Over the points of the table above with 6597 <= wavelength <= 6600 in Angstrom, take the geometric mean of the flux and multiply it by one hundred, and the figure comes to 655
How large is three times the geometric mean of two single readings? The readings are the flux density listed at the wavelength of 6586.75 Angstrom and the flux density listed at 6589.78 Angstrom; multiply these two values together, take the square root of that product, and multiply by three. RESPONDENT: 19.0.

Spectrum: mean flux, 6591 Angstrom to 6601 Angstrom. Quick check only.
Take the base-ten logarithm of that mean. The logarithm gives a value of 0.816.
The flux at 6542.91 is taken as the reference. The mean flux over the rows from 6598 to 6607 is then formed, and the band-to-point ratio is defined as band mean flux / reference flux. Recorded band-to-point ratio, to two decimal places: 0.92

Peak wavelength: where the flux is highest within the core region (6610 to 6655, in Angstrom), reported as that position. 6617.15 Angstrom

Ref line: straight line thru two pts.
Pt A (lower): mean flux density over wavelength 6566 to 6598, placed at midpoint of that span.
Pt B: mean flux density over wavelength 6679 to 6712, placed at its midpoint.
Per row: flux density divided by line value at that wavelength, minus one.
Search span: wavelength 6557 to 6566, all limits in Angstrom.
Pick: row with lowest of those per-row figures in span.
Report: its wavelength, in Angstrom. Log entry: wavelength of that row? 6564.04 Angstrom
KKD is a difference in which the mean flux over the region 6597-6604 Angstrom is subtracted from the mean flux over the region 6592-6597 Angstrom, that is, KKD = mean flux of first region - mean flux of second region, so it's -0.1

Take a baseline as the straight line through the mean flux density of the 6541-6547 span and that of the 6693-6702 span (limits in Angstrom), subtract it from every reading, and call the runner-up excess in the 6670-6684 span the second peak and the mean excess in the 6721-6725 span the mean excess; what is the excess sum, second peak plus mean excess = -0.5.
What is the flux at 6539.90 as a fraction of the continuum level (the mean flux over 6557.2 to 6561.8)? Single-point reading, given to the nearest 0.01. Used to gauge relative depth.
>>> 1.19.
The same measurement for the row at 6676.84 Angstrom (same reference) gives 1.12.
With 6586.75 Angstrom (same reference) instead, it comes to 1.09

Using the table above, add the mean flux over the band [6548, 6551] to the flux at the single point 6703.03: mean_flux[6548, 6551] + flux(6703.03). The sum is 13.3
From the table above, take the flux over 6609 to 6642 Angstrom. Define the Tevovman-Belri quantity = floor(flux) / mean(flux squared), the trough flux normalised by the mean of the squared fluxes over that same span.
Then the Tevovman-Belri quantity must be 0.142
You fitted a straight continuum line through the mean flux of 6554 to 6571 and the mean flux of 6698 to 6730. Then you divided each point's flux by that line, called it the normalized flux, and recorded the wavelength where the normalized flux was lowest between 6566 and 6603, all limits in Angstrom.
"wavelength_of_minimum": 6571.60 Angstrom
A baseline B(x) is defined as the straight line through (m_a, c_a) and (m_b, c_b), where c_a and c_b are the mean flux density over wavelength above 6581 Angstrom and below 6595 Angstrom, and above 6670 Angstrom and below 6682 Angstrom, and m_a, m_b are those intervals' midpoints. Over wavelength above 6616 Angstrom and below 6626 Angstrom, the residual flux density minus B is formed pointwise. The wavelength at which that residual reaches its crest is 6617.15 Angstrom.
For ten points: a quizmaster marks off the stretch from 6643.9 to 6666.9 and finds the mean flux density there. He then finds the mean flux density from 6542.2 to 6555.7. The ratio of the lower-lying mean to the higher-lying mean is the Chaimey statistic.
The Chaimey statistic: 1.06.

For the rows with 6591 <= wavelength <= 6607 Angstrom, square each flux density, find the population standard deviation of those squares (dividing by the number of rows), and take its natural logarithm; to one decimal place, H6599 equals 1.0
